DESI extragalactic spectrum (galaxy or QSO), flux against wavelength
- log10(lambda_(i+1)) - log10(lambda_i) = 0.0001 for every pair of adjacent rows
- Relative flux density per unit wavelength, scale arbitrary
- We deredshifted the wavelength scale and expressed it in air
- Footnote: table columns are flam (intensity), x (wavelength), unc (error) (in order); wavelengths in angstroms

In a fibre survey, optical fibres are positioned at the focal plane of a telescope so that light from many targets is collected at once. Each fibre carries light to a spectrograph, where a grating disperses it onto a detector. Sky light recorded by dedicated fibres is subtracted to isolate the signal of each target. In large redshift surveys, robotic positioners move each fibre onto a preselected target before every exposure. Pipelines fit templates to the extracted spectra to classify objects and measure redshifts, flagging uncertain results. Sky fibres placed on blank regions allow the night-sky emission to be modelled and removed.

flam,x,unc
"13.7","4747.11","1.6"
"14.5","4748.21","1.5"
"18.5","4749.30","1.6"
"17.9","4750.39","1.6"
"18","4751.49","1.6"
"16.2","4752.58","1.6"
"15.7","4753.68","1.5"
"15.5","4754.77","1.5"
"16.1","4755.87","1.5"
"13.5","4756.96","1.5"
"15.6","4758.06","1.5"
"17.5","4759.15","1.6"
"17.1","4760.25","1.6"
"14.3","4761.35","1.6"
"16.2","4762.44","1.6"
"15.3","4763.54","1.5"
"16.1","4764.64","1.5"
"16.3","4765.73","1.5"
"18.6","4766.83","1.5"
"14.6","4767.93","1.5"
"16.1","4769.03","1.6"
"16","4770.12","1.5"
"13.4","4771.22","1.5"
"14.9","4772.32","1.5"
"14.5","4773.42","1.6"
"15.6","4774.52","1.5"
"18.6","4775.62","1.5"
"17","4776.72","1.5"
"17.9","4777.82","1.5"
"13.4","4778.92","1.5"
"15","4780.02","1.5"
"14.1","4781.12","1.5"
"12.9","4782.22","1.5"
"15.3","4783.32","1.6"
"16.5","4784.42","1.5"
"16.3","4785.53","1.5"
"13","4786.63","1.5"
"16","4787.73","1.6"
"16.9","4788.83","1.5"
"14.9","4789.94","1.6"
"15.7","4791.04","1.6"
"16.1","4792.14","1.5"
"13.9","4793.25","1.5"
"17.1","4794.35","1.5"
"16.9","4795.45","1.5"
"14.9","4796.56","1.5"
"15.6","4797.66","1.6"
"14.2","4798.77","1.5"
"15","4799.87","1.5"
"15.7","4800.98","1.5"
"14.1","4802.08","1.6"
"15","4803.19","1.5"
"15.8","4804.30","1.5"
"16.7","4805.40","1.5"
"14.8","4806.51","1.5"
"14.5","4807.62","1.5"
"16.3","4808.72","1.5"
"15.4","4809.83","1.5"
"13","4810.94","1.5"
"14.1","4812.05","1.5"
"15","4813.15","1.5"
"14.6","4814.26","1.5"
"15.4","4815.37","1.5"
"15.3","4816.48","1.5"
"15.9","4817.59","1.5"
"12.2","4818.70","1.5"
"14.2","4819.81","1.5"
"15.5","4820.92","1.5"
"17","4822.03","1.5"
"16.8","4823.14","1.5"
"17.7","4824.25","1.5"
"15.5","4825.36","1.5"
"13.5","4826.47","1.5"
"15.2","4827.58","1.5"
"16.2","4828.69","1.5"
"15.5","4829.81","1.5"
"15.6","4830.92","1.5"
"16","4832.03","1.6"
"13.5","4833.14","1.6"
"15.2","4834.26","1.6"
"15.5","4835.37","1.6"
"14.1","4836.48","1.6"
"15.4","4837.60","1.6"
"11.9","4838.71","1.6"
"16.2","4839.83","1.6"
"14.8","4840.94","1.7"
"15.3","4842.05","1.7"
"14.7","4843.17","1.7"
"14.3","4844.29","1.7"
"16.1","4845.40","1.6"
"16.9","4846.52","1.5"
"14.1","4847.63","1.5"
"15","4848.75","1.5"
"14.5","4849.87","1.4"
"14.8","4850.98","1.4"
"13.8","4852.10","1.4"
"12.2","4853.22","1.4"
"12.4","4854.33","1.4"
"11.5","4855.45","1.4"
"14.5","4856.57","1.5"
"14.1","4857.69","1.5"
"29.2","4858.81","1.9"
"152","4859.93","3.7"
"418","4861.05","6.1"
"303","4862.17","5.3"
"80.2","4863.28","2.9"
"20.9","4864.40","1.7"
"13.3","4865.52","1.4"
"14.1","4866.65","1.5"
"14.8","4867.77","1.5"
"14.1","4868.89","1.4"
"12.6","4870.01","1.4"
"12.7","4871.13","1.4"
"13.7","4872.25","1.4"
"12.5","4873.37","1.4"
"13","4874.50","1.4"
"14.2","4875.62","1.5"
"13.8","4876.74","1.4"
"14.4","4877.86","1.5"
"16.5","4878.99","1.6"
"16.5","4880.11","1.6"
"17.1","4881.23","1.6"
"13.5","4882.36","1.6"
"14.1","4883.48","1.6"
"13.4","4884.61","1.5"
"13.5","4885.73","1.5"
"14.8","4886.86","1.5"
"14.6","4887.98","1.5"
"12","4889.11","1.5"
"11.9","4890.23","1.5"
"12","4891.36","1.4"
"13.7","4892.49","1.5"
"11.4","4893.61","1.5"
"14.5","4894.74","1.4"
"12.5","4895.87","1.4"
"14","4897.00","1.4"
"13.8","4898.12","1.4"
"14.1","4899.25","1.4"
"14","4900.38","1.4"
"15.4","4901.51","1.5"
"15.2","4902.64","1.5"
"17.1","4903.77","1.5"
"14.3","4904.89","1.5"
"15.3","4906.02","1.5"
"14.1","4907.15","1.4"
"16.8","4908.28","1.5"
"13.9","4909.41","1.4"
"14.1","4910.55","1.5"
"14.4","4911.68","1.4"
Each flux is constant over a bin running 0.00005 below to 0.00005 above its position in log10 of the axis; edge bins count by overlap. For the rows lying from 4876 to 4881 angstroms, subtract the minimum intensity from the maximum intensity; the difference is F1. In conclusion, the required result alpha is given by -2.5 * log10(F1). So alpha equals -1.1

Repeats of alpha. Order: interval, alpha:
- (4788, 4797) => -1.3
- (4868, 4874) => -0.5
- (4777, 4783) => -1.7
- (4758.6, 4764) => -1.3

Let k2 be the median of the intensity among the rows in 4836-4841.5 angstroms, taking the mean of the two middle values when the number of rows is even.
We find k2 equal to 14.8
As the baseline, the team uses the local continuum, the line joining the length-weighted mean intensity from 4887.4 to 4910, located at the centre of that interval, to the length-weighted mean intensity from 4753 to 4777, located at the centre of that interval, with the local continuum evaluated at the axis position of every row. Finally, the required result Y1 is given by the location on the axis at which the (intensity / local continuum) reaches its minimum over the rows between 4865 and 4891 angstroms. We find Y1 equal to 4890.23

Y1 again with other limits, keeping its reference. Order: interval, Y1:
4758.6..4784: 4782.22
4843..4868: 4855.45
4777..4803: 4782.22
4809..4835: 4818.70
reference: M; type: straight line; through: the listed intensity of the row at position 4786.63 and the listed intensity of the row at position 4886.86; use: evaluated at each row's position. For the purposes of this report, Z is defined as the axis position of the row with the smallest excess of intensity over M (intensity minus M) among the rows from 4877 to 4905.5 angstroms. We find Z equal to 4893.61 angstroms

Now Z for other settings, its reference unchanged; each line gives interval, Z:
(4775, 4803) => 4782.22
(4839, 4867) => 4855.45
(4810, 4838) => 4818.70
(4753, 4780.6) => 4778.92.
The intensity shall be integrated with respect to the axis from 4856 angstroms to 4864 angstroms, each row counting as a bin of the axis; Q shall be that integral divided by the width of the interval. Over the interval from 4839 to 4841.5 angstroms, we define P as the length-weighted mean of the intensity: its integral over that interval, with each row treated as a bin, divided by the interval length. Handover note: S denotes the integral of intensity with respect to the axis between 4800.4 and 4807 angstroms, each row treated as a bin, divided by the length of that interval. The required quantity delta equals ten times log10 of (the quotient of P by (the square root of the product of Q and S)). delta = -4.9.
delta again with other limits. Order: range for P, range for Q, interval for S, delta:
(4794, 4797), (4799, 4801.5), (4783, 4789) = 0.2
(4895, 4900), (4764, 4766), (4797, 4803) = -0.6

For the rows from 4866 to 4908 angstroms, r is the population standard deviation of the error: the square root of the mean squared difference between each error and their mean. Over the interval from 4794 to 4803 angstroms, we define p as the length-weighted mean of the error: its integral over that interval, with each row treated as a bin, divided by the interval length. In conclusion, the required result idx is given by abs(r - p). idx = 1.456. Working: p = 1.52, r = 0.068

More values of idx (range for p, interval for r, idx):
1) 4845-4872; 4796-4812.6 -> 1.949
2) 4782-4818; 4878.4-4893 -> 1.458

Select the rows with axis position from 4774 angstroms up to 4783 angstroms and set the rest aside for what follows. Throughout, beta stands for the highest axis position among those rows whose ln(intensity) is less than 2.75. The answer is 4782.22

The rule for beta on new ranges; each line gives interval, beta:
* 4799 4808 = 4807.62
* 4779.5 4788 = 4786.63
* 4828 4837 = 4836.48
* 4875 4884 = 4883.48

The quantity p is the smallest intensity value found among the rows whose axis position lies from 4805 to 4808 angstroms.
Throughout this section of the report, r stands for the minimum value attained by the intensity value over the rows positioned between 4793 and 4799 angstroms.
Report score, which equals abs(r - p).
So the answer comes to 0.60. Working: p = 14.5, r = 13.9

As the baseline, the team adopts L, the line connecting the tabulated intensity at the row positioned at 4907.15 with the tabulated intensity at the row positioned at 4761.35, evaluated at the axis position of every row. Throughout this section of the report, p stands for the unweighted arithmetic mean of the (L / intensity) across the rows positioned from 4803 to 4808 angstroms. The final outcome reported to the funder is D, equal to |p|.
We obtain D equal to 0.93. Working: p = 0.93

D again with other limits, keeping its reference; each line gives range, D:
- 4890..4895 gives 1.12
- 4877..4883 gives 0.91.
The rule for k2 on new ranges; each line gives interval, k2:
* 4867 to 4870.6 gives 14.1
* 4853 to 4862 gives 14.3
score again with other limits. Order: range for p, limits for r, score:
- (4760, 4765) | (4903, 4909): 0.20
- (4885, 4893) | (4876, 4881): 1.90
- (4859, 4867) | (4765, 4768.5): 1.30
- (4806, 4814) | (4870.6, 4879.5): 0.50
